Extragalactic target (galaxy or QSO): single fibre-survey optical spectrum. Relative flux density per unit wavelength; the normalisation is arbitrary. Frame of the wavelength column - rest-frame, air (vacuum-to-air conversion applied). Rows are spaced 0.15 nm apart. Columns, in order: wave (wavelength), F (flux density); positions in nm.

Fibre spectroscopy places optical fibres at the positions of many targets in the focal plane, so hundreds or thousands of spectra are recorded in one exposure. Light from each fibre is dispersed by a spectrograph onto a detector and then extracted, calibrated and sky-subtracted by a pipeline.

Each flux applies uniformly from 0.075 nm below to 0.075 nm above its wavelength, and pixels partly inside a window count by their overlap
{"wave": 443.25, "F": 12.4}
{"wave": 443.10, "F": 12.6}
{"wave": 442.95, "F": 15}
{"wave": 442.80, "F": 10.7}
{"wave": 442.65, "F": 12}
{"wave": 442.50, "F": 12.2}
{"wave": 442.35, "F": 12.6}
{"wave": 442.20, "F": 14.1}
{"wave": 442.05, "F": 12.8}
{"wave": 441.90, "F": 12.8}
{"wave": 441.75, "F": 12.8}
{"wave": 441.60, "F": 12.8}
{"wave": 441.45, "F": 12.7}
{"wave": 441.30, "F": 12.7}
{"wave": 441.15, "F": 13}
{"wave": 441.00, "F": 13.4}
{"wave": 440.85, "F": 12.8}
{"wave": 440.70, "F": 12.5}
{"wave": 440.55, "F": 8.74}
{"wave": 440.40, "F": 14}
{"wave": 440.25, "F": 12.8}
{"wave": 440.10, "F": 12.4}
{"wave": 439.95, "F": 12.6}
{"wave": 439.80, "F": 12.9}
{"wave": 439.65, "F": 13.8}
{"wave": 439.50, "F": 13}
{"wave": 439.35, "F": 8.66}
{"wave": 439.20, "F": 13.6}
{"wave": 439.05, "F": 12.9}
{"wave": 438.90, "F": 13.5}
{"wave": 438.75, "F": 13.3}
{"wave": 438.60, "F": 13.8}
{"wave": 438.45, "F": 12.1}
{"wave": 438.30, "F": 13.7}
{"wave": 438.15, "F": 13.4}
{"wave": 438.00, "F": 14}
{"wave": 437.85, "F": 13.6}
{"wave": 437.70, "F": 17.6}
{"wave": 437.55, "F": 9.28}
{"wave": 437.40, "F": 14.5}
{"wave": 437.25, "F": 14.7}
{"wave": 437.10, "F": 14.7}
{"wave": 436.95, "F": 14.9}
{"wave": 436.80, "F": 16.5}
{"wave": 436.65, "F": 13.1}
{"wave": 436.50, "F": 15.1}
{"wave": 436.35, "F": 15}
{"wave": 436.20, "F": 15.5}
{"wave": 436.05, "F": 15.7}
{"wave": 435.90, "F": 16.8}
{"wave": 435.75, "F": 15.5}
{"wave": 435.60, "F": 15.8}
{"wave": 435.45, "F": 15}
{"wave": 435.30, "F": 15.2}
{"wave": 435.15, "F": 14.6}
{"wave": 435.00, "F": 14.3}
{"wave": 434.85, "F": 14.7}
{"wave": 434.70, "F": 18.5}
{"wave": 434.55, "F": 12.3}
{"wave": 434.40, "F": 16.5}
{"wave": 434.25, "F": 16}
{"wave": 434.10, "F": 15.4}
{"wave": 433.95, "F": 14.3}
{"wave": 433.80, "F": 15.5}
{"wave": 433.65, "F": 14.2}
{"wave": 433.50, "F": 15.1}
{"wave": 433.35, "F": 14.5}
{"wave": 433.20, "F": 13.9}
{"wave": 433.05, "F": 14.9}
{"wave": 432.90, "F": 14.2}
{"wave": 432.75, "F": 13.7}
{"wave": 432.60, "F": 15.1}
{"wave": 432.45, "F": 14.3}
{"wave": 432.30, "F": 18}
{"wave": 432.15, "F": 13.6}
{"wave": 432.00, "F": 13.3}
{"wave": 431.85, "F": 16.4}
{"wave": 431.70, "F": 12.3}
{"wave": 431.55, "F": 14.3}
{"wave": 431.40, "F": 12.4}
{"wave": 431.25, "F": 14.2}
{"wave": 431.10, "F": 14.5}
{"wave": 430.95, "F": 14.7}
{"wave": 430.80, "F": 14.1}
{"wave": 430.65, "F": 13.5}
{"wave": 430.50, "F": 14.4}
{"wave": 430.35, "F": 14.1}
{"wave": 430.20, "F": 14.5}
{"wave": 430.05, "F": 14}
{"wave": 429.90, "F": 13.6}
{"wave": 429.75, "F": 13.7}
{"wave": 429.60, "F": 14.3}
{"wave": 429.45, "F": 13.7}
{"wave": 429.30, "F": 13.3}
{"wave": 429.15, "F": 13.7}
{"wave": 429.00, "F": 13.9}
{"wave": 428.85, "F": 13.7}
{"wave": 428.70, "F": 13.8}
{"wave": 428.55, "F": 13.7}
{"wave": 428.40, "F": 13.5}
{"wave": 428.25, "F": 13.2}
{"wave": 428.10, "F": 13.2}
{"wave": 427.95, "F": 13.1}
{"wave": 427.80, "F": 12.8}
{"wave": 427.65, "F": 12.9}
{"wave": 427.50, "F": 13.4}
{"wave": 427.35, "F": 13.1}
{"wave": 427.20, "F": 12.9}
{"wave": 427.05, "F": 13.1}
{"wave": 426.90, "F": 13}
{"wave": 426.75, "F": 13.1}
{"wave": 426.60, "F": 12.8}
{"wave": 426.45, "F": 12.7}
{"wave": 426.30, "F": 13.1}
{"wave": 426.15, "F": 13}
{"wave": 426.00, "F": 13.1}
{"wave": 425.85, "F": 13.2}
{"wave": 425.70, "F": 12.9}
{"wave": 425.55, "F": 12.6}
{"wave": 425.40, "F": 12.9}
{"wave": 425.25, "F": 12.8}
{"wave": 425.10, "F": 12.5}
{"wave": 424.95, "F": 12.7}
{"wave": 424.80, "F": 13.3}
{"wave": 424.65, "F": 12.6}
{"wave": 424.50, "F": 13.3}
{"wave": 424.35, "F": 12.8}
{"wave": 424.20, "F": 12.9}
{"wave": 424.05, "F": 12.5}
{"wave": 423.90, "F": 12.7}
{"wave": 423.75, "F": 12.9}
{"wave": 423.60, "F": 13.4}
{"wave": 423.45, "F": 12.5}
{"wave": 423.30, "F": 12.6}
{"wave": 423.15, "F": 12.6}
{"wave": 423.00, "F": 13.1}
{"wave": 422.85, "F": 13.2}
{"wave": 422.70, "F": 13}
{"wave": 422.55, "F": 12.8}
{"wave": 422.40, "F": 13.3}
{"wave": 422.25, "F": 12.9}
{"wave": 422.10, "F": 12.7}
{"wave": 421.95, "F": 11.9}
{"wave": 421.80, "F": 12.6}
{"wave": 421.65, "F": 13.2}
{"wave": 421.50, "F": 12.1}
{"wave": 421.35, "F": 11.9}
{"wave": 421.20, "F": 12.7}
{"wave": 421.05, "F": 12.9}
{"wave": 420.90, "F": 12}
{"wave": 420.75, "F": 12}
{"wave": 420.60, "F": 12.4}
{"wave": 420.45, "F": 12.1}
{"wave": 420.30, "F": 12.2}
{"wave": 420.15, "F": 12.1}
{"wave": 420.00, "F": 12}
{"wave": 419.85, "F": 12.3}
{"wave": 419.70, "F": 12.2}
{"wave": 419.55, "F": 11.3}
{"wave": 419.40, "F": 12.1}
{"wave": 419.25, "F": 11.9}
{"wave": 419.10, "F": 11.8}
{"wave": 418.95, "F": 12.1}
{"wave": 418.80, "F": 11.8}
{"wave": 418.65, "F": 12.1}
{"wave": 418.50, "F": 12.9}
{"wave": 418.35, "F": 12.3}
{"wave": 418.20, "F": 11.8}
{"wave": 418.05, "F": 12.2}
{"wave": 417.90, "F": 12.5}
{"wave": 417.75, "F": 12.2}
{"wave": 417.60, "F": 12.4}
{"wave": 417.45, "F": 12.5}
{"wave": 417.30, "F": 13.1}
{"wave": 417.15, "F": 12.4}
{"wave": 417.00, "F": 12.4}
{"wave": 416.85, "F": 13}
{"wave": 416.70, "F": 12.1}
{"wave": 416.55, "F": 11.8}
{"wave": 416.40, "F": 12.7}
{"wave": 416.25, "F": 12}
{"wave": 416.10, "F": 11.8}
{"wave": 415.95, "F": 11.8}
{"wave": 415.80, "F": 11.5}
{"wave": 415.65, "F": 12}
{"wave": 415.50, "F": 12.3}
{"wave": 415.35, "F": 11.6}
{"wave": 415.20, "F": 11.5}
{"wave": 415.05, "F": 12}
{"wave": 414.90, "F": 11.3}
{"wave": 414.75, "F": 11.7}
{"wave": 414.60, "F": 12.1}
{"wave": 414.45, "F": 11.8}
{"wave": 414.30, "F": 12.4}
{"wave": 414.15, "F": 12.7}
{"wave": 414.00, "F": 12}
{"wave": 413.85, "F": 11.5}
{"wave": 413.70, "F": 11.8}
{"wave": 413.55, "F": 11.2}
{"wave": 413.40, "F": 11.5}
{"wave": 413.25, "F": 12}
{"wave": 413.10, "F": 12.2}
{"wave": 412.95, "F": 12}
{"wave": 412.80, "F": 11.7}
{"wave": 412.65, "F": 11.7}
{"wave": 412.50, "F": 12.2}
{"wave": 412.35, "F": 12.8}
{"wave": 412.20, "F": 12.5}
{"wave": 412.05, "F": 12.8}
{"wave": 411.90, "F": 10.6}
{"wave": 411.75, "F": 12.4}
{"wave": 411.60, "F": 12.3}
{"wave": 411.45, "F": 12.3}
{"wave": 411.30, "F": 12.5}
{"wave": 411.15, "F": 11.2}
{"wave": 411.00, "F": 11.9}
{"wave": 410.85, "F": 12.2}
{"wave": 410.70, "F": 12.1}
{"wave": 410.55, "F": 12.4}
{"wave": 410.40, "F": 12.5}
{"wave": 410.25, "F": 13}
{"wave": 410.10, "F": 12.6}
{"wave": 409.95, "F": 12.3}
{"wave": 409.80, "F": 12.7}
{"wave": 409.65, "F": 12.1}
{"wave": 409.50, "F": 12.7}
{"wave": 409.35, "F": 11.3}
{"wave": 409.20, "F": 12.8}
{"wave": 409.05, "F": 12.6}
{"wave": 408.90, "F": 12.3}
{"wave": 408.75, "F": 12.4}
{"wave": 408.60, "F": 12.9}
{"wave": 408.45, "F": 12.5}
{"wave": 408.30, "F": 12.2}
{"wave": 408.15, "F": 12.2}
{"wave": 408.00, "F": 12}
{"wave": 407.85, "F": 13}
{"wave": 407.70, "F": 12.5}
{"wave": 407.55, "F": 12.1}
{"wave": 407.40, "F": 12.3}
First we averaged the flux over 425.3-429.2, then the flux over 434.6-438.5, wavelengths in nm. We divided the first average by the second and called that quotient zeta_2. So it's 0.892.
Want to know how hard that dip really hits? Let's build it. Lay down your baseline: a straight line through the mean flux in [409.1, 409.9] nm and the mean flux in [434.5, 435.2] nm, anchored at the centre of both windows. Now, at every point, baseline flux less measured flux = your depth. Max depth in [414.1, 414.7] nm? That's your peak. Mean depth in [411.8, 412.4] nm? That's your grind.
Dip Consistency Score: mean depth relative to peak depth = 0.4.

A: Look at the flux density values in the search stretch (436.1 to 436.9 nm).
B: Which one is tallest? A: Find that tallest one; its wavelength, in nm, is 436.80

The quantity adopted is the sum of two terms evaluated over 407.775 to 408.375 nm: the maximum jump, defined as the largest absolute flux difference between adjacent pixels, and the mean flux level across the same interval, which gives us 13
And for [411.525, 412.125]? 14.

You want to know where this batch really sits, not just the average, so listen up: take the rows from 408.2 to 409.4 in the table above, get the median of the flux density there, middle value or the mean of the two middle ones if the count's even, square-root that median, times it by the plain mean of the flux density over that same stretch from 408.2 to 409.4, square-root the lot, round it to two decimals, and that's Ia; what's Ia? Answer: 6.61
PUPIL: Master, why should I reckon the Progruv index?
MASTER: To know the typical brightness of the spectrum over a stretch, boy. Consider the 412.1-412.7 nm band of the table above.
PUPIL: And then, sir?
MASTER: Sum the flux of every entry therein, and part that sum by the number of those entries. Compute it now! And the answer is 12.3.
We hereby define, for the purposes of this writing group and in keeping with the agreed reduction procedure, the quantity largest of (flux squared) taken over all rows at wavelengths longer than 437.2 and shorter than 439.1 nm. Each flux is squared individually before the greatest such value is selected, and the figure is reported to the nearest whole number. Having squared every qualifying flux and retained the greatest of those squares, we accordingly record 310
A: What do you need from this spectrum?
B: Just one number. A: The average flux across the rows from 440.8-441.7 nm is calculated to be 12.9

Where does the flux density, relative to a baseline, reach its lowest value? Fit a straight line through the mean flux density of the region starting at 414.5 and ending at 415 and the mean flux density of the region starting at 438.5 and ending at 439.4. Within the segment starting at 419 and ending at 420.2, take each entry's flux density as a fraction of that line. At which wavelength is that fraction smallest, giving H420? 419.55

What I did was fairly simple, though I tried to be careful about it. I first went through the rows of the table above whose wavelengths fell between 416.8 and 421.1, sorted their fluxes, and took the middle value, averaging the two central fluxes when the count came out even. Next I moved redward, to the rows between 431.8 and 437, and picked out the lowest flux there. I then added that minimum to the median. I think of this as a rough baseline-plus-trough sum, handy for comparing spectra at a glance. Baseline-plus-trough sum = 24.5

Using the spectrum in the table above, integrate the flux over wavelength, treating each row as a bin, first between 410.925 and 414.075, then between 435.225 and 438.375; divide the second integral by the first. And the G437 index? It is 1.23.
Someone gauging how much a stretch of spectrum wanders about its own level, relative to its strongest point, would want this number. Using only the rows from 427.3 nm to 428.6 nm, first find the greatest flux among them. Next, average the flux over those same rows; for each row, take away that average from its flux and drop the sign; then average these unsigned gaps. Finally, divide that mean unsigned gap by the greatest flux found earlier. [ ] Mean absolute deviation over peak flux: 0.016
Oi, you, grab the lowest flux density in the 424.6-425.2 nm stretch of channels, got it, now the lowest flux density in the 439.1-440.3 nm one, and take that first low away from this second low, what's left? -4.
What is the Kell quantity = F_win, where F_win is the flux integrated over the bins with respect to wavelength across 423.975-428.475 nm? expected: 58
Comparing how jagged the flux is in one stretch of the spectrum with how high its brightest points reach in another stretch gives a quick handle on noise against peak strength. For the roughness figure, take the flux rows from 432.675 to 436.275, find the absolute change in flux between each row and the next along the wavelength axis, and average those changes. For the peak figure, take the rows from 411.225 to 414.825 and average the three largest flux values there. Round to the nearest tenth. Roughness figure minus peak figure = -11.5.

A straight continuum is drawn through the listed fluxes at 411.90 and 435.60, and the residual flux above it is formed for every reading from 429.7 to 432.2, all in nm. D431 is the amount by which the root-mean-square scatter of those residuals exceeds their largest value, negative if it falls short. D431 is -0.2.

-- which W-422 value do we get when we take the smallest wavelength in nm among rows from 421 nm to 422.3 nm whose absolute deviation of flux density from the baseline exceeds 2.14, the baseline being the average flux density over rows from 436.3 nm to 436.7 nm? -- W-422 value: 421.35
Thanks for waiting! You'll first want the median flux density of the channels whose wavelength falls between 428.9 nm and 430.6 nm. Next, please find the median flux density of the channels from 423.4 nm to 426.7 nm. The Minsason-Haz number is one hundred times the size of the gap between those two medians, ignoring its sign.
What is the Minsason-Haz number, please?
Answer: 105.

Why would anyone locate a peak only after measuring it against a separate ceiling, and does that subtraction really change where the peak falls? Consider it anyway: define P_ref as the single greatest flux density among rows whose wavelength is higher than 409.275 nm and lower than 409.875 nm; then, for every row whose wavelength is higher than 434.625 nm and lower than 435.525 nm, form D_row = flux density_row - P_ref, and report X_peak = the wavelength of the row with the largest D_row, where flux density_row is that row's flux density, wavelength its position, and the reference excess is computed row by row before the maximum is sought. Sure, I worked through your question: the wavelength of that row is 434.70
